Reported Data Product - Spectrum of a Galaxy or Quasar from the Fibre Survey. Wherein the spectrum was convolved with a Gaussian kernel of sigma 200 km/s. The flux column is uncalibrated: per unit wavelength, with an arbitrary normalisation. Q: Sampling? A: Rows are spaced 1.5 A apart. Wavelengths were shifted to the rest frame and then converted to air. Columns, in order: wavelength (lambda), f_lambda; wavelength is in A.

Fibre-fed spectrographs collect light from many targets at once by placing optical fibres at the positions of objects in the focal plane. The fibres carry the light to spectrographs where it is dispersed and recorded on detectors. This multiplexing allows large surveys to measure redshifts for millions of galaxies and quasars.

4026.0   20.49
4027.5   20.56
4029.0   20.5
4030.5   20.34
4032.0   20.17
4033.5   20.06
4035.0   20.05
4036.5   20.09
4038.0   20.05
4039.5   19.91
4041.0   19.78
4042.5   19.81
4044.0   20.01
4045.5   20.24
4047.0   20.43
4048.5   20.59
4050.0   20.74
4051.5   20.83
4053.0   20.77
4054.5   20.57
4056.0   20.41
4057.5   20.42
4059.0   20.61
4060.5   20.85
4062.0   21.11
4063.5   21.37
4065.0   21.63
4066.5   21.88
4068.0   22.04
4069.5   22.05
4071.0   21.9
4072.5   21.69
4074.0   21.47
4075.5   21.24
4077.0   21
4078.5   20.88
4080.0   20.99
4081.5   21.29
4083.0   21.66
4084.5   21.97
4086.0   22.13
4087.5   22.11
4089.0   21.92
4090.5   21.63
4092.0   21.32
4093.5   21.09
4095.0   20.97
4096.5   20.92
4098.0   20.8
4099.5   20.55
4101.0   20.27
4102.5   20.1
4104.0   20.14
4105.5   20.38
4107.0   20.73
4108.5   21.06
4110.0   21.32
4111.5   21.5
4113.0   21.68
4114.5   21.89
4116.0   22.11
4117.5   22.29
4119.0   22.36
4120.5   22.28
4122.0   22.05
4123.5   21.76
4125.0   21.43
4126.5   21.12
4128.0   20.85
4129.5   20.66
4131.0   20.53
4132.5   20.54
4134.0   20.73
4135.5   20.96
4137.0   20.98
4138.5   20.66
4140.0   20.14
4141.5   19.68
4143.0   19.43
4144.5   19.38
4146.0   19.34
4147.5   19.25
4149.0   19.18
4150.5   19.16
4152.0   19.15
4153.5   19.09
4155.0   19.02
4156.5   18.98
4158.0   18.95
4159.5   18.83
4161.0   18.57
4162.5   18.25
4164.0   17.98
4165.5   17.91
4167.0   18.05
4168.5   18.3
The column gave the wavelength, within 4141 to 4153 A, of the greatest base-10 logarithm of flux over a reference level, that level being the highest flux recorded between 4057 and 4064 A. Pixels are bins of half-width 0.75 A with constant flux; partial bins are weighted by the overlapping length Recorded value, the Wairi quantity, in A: 4141.5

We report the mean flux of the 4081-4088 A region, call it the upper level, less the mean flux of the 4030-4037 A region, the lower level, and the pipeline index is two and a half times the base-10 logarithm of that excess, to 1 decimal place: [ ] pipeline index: 0.6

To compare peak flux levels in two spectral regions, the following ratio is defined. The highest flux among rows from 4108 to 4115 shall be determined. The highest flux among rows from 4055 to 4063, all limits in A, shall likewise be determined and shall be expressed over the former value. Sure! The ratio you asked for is 0.96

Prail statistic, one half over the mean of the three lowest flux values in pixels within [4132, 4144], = 0.0253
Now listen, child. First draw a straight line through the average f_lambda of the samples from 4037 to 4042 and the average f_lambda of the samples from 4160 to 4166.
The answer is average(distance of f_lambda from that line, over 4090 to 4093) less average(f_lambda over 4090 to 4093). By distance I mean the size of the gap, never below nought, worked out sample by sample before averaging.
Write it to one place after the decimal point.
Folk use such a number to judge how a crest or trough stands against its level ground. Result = -19.2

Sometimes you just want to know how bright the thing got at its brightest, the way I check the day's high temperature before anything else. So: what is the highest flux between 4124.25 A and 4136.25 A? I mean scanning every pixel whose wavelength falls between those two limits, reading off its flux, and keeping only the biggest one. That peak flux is 21.43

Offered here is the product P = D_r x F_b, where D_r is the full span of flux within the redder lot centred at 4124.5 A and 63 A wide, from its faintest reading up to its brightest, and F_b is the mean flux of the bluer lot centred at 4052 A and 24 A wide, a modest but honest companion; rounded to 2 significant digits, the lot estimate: 69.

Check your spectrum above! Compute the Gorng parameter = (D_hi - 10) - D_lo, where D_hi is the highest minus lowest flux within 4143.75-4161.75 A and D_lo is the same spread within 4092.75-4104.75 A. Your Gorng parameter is -10.2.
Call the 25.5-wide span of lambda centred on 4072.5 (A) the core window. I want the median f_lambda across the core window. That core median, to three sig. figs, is 21.5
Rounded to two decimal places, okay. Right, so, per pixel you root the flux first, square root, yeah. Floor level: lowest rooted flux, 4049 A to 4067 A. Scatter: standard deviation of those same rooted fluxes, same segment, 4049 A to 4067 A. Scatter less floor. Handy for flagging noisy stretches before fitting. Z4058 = -4.47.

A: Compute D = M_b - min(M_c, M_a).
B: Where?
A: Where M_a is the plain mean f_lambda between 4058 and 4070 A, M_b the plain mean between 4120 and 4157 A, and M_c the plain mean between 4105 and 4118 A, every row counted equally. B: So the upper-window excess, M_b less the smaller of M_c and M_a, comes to -1.2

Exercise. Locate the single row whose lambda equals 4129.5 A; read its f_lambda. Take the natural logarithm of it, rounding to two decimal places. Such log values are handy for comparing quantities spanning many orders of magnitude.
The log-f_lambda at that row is 3.03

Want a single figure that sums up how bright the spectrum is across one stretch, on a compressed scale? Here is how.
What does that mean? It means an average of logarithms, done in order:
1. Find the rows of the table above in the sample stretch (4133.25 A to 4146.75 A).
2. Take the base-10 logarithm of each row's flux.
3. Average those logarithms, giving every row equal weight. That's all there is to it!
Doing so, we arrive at 1.304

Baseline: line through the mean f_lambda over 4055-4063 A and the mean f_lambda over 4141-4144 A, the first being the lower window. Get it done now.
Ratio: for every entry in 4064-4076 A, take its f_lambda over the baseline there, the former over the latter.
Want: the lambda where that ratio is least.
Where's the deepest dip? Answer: 4075.5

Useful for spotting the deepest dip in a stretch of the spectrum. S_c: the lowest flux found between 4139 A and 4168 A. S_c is 17.91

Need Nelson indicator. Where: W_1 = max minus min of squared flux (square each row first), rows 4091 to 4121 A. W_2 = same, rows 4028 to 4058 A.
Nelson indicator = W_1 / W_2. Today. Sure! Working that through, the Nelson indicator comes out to 2.3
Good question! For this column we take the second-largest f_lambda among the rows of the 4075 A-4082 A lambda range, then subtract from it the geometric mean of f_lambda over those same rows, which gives 0.16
